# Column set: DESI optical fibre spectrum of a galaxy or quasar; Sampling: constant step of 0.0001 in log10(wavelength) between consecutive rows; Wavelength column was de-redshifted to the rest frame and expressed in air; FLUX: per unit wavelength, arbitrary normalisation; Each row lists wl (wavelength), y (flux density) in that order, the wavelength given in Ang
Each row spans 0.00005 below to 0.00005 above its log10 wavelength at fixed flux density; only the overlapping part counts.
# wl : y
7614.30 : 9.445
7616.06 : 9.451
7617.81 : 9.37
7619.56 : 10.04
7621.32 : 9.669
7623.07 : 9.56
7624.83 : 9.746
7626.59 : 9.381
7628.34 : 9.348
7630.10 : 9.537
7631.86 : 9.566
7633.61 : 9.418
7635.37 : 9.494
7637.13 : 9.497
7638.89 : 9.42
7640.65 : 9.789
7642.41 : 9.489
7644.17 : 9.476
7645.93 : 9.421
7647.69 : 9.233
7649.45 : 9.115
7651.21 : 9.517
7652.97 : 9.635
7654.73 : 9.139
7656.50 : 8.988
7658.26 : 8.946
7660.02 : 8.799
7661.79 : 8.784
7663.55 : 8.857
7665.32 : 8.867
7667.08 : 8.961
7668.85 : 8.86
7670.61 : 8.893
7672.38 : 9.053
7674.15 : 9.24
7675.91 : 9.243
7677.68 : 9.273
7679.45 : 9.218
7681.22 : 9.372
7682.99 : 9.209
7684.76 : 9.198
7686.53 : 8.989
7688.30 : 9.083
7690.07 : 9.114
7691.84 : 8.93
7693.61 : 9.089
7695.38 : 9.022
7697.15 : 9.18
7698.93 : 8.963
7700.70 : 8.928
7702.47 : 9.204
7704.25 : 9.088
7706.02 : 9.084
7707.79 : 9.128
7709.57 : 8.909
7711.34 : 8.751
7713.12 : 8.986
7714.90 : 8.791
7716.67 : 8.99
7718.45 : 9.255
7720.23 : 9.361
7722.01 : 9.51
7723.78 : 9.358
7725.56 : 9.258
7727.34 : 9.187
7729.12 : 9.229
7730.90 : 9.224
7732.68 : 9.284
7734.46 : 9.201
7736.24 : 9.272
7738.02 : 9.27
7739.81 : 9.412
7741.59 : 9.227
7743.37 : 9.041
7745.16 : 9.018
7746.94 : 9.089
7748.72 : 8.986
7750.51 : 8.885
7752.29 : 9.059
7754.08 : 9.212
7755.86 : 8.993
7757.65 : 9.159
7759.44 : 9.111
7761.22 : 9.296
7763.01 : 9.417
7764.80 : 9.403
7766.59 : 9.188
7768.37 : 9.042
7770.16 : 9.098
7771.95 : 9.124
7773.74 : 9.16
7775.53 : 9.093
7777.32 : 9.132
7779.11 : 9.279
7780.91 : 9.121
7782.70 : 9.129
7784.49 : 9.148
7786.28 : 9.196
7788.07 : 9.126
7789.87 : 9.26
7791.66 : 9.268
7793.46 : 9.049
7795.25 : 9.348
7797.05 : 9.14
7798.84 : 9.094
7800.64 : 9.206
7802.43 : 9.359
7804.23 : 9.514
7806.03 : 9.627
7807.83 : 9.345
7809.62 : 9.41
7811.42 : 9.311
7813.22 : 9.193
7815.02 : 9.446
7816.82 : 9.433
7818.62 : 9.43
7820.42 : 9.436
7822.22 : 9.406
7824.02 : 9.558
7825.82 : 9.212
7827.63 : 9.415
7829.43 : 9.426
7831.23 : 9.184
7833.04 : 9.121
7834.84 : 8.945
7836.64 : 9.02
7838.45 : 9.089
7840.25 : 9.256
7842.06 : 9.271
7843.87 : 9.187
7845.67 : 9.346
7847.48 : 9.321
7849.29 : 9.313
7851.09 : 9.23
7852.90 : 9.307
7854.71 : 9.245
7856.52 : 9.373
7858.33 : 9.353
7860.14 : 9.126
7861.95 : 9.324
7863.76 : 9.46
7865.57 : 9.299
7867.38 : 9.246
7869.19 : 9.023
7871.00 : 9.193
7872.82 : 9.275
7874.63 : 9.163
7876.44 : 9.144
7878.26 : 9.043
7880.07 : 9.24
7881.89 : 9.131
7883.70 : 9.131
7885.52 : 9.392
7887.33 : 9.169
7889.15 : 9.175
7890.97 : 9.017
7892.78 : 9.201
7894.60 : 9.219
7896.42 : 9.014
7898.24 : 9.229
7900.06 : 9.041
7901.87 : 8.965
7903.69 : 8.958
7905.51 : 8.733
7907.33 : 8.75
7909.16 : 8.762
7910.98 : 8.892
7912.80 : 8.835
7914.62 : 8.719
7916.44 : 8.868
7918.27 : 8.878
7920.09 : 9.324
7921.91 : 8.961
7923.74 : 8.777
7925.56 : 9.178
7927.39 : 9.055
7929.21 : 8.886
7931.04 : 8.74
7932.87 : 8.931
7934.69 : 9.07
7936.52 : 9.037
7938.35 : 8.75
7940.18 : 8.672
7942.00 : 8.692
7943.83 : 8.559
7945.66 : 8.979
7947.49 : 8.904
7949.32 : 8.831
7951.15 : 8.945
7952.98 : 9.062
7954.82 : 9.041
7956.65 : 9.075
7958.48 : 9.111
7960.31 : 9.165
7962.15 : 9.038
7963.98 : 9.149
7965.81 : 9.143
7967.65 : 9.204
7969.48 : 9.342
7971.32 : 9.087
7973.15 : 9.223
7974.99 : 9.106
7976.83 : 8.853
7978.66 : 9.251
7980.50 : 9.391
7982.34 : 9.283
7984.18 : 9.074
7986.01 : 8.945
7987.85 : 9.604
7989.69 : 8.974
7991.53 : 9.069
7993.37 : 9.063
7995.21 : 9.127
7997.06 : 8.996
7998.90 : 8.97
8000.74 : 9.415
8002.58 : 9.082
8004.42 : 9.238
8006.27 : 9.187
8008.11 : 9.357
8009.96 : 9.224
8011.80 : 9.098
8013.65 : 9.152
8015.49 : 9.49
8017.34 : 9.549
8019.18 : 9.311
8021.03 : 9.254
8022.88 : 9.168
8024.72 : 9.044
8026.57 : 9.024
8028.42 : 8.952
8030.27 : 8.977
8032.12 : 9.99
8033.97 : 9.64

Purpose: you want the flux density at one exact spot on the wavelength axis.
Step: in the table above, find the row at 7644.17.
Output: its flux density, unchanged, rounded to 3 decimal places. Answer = 9.476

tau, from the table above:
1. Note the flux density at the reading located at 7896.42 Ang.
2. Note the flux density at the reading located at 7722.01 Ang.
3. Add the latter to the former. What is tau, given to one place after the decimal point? 18.5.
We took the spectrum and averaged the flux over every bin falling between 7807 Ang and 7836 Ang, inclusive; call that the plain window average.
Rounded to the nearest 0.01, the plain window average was 9.33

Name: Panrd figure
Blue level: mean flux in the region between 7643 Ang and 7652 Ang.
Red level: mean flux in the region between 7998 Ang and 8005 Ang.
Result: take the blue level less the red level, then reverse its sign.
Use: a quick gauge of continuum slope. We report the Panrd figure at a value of -0.18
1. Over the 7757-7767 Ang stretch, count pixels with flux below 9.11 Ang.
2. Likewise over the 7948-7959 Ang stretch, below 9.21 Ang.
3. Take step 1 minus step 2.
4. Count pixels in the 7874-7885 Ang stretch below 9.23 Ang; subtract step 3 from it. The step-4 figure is 11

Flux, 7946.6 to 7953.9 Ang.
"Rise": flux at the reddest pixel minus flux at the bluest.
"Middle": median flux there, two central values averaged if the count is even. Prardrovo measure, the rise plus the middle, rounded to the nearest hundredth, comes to 9.08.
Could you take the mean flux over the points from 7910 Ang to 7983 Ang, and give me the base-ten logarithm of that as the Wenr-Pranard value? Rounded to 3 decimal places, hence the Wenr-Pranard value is 0.954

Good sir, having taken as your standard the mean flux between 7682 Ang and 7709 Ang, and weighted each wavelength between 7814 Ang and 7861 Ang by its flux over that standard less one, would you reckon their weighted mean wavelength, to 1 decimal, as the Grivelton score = 7834.2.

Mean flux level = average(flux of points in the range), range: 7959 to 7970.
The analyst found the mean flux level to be 9.17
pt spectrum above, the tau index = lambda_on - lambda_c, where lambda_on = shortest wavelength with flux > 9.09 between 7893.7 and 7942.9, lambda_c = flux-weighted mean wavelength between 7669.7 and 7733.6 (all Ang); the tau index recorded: 192.9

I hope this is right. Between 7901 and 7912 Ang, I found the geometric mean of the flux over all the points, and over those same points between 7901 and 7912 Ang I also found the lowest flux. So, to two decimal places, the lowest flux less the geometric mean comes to -0.11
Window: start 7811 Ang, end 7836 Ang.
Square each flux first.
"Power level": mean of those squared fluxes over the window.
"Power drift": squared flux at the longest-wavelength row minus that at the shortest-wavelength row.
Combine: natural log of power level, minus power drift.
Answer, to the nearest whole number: 11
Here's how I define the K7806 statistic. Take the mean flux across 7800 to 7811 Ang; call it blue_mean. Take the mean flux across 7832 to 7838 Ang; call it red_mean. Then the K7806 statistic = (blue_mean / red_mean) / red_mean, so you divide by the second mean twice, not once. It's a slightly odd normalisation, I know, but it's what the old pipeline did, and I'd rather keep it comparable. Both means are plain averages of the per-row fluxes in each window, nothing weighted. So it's 0.115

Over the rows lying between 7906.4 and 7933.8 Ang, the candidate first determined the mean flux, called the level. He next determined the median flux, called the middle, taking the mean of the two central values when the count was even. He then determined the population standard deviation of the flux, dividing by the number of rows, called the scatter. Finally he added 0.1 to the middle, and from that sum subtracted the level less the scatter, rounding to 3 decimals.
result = 0.239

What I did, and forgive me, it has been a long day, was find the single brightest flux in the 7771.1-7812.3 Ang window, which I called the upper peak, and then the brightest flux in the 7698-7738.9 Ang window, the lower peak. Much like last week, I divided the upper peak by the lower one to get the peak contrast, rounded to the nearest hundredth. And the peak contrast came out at 1.01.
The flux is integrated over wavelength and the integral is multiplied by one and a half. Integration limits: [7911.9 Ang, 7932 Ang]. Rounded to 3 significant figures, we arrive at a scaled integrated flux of 269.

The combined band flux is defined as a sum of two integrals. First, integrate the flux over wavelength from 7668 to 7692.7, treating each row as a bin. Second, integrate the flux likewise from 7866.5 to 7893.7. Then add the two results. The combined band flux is 475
